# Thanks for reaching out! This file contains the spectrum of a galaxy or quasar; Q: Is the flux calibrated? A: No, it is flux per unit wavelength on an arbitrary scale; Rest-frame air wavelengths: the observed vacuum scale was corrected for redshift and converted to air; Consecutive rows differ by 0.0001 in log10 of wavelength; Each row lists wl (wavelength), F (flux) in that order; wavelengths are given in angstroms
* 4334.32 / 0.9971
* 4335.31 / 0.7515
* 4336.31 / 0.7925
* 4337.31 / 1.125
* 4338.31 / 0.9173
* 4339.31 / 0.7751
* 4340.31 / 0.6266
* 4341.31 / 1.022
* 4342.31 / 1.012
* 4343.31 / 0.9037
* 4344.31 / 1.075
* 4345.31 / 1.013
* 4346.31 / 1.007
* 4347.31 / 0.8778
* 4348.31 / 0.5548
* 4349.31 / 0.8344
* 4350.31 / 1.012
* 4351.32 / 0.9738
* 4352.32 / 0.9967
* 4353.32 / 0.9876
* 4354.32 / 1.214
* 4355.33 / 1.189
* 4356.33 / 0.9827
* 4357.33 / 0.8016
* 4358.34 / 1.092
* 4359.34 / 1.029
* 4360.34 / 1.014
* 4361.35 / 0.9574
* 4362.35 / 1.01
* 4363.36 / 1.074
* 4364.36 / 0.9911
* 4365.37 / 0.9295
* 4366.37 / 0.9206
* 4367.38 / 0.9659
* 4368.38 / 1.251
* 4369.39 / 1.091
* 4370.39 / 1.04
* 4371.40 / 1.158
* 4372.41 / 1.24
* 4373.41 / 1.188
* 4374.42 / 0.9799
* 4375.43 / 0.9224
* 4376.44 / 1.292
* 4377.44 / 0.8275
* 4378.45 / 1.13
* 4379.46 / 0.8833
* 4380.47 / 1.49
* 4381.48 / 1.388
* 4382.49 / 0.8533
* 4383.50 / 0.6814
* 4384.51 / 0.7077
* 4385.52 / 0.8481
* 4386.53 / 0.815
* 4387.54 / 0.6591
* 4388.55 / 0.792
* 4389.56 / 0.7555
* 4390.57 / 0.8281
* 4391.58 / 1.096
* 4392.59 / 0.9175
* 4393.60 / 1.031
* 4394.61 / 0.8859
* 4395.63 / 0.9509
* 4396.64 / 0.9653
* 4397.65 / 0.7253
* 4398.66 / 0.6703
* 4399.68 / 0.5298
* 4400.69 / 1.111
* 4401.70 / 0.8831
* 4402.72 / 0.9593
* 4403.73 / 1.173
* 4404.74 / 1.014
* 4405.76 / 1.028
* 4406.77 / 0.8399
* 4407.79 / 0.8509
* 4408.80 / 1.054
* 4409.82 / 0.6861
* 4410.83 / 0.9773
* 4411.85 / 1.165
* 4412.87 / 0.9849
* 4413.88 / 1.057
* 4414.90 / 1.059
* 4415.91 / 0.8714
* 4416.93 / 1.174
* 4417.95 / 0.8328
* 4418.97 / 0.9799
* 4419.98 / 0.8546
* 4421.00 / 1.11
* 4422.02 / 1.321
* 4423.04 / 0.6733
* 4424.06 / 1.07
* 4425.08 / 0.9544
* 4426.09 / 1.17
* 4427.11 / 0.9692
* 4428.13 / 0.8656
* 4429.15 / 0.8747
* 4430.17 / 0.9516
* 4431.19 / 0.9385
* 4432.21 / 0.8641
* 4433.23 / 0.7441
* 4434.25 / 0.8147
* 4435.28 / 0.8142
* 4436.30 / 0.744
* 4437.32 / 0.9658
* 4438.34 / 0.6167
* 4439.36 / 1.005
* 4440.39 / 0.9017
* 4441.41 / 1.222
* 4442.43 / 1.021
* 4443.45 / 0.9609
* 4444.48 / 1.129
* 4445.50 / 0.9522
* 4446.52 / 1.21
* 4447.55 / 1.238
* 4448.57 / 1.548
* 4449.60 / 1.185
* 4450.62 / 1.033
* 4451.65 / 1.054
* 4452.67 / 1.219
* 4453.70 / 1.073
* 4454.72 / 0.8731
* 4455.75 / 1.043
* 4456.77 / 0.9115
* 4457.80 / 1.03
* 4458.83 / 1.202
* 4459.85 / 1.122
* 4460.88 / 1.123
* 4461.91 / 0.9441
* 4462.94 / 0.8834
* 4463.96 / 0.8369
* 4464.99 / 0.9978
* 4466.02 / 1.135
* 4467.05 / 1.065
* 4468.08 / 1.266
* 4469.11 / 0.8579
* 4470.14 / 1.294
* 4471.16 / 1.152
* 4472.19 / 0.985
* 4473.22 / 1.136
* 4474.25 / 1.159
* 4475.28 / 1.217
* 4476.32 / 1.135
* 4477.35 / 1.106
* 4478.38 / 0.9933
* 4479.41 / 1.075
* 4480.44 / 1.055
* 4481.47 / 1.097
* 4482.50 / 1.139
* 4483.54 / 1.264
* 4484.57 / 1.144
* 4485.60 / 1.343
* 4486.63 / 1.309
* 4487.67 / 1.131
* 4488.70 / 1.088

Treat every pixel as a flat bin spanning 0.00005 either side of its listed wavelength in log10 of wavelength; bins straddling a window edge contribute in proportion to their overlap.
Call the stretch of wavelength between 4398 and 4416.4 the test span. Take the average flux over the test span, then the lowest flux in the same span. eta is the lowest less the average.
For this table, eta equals -0.41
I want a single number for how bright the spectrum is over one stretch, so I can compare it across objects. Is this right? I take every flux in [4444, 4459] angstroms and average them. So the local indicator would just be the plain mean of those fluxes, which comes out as 1.11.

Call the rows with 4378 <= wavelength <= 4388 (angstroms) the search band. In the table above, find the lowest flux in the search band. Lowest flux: 0.6591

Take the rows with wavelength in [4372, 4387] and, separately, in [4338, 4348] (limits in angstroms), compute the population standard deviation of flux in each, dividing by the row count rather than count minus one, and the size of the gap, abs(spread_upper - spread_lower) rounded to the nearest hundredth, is 0.11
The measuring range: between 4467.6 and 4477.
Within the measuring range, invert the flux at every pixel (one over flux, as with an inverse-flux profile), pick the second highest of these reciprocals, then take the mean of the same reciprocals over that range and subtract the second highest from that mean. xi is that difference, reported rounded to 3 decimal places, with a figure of -0.120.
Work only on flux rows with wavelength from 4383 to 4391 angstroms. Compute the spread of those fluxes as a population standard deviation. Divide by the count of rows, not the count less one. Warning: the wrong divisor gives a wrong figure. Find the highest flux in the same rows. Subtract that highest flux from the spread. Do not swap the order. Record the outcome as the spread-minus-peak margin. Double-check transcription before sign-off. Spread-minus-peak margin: -0.78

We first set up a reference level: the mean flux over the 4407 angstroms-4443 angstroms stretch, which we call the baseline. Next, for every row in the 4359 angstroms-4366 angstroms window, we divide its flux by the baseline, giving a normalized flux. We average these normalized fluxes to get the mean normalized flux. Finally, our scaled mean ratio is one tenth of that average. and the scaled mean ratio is 0.106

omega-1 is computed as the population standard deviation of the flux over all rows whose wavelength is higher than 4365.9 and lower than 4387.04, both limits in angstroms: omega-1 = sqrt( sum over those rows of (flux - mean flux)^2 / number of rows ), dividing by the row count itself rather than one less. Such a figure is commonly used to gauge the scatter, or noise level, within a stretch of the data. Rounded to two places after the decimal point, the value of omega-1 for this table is 0.22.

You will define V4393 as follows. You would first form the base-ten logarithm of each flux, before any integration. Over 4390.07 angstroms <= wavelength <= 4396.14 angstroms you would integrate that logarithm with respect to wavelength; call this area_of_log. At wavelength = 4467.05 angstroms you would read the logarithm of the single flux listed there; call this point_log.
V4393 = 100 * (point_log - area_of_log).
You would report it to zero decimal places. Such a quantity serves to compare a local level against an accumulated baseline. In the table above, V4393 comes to 17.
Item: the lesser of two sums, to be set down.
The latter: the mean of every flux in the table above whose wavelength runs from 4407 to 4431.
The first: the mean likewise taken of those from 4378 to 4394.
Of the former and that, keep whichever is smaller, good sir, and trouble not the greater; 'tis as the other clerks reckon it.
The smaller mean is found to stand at 0.93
